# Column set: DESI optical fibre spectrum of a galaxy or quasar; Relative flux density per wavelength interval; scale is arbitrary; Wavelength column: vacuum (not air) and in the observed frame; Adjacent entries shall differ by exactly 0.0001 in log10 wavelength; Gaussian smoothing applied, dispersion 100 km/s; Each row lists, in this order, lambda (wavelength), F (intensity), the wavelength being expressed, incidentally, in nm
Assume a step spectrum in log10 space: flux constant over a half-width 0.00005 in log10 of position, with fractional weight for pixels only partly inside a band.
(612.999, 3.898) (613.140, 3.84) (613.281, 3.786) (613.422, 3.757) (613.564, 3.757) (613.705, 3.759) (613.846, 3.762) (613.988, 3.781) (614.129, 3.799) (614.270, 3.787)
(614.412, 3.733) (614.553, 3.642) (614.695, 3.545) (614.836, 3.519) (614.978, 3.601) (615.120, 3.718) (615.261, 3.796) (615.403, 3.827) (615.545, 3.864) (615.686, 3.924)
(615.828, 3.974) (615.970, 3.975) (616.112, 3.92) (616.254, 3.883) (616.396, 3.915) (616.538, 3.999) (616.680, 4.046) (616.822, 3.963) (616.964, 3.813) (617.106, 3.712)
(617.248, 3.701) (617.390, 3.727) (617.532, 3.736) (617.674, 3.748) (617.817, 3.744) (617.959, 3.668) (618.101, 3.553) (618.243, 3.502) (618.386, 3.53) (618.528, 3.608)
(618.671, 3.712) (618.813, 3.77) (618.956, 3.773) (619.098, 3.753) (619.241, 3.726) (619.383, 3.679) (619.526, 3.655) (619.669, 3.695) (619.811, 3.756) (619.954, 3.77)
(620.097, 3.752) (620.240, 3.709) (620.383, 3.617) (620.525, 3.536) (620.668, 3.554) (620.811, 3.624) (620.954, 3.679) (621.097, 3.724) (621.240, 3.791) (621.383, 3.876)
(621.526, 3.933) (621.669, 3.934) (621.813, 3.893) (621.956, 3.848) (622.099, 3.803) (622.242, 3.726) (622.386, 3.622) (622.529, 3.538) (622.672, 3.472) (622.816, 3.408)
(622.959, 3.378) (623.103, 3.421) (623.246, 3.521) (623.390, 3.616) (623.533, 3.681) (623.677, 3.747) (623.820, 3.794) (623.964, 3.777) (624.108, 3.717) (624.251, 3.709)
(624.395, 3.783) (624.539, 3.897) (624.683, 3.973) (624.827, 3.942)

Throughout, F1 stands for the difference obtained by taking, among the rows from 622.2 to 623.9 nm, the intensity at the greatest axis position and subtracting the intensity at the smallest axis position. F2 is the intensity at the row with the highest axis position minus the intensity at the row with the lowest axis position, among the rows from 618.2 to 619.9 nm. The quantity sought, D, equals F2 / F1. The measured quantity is 3.7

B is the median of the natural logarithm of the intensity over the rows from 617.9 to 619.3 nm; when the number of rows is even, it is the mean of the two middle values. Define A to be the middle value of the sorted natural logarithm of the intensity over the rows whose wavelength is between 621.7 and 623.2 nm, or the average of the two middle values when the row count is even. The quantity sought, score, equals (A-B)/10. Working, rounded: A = 1.28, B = 1.31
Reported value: -0.0030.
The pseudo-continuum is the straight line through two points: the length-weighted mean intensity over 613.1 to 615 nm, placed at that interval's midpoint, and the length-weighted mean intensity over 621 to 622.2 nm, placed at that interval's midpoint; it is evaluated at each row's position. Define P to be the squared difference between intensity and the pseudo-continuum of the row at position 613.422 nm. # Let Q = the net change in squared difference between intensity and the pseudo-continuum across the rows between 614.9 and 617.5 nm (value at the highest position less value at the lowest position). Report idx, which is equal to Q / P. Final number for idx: -7.2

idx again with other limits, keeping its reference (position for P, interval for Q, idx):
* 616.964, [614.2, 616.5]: 10.1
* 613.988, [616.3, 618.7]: -4.6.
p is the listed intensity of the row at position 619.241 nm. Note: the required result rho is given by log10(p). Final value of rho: 0.571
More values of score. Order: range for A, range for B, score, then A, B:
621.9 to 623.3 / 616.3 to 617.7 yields -0.0069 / 1.26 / 1.33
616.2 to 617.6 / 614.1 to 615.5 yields 0.0032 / 1.35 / 1.32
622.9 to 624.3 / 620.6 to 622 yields -0.0033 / 1.31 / 1.34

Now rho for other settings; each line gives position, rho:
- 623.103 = 0.534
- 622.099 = 0.580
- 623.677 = 0.574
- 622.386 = 0.559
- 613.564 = 0.575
